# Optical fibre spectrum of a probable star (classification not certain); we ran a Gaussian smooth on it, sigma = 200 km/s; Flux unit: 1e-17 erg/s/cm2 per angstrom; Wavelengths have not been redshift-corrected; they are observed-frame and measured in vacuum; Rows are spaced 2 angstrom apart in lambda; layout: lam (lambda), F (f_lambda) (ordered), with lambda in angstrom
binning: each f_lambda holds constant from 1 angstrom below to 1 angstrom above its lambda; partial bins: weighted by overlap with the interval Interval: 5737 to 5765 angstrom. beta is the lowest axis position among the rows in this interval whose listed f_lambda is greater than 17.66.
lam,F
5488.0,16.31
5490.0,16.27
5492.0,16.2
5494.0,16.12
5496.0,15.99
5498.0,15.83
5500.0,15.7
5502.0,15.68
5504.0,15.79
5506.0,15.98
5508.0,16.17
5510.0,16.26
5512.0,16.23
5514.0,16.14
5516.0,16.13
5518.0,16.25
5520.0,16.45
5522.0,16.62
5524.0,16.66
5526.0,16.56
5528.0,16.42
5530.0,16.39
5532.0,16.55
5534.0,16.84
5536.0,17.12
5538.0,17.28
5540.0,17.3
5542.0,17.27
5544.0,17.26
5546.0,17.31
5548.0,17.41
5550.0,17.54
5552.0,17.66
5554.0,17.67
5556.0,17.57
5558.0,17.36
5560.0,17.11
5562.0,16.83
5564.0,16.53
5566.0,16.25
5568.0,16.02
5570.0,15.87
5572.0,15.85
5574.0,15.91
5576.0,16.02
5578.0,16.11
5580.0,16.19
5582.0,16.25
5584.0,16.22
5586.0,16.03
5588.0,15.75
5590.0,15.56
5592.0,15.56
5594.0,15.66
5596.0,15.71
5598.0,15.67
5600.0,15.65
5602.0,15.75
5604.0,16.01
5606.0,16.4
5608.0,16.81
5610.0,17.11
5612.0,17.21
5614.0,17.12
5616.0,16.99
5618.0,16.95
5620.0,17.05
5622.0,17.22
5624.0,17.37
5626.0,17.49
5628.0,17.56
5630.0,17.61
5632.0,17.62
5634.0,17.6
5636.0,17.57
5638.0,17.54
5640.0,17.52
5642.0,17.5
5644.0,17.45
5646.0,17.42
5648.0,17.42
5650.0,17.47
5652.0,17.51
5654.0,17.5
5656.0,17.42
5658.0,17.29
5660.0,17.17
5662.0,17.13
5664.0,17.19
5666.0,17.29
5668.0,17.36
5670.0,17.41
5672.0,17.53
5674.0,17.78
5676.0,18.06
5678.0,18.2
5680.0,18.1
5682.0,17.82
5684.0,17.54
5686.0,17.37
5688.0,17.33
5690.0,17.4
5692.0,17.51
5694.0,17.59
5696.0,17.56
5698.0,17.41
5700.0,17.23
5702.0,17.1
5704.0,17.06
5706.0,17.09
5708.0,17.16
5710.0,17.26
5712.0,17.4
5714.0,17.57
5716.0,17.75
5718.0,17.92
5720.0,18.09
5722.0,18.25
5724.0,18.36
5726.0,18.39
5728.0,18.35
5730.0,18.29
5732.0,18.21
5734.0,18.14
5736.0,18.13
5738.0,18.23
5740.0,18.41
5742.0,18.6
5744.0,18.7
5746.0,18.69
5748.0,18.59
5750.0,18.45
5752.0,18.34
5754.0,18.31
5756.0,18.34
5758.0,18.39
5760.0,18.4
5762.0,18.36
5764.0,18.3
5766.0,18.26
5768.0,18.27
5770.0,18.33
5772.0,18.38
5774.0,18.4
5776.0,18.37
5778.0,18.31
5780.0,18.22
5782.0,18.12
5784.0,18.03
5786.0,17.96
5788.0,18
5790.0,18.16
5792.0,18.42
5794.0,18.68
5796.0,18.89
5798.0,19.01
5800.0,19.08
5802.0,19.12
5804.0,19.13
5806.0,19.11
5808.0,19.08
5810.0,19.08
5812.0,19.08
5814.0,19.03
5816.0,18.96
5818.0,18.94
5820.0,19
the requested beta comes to 5738.0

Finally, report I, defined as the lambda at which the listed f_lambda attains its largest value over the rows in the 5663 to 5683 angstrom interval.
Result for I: 5678.0 angstrom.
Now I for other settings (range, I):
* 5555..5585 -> 5556.0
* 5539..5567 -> 5554.0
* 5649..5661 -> 5652.0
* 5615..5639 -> 5632.0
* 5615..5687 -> 5678.0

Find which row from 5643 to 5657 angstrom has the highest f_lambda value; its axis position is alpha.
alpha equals 5652.0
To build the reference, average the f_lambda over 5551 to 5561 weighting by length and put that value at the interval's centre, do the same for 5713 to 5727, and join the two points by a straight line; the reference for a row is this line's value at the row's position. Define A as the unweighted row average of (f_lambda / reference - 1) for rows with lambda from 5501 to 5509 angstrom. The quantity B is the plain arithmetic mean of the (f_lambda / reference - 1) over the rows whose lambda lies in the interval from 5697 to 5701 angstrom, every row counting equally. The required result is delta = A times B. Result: 0.0029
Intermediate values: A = -0.080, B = -0.036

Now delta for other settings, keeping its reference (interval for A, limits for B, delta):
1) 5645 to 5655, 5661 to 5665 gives 0.0007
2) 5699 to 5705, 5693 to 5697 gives 0.0010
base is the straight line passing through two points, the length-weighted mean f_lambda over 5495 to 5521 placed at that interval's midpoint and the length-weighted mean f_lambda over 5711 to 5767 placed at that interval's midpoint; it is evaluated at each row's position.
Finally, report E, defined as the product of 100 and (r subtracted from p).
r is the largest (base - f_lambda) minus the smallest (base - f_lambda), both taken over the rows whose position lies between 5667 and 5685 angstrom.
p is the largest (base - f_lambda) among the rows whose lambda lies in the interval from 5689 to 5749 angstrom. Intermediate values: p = 0.86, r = 0.7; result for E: 12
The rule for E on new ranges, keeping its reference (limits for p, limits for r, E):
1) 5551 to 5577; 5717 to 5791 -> -33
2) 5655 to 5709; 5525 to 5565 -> -38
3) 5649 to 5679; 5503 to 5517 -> -2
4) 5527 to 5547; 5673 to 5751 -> -152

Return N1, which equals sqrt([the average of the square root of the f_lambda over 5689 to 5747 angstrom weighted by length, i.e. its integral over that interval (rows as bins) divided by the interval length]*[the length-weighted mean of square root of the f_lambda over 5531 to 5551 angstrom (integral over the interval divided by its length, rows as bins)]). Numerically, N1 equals 4.19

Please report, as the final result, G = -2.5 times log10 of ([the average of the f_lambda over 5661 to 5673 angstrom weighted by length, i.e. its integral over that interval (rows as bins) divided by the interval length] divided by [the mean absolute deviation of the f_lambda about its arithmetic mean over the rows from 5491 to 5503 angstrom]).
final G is -4.94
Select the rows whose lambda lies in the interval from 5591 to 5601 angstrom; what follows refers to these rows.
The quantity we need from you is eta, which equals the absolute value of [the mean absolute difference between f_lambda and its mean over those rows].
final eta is 0.04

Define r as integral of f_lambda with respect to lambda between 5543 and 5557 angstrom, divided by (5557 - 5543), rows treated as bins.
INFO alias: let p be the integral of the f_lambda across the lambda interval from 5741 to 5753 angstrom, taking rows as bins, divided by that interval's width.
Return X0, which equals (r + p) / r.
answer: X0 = 2.06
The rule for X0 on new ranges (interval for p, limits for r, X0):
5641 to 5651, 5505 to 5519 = 2.08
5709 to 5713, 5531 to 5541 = 2.02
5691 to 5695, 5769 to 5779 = 1.96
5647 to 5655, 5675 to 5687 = 1.98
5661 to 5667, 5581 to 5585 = 2.06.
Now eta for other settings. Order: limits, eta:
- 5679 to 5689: 0.26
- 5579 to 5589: 0.16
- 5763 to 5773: 0.04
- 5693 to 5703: 0.17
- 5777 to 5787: 0.11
